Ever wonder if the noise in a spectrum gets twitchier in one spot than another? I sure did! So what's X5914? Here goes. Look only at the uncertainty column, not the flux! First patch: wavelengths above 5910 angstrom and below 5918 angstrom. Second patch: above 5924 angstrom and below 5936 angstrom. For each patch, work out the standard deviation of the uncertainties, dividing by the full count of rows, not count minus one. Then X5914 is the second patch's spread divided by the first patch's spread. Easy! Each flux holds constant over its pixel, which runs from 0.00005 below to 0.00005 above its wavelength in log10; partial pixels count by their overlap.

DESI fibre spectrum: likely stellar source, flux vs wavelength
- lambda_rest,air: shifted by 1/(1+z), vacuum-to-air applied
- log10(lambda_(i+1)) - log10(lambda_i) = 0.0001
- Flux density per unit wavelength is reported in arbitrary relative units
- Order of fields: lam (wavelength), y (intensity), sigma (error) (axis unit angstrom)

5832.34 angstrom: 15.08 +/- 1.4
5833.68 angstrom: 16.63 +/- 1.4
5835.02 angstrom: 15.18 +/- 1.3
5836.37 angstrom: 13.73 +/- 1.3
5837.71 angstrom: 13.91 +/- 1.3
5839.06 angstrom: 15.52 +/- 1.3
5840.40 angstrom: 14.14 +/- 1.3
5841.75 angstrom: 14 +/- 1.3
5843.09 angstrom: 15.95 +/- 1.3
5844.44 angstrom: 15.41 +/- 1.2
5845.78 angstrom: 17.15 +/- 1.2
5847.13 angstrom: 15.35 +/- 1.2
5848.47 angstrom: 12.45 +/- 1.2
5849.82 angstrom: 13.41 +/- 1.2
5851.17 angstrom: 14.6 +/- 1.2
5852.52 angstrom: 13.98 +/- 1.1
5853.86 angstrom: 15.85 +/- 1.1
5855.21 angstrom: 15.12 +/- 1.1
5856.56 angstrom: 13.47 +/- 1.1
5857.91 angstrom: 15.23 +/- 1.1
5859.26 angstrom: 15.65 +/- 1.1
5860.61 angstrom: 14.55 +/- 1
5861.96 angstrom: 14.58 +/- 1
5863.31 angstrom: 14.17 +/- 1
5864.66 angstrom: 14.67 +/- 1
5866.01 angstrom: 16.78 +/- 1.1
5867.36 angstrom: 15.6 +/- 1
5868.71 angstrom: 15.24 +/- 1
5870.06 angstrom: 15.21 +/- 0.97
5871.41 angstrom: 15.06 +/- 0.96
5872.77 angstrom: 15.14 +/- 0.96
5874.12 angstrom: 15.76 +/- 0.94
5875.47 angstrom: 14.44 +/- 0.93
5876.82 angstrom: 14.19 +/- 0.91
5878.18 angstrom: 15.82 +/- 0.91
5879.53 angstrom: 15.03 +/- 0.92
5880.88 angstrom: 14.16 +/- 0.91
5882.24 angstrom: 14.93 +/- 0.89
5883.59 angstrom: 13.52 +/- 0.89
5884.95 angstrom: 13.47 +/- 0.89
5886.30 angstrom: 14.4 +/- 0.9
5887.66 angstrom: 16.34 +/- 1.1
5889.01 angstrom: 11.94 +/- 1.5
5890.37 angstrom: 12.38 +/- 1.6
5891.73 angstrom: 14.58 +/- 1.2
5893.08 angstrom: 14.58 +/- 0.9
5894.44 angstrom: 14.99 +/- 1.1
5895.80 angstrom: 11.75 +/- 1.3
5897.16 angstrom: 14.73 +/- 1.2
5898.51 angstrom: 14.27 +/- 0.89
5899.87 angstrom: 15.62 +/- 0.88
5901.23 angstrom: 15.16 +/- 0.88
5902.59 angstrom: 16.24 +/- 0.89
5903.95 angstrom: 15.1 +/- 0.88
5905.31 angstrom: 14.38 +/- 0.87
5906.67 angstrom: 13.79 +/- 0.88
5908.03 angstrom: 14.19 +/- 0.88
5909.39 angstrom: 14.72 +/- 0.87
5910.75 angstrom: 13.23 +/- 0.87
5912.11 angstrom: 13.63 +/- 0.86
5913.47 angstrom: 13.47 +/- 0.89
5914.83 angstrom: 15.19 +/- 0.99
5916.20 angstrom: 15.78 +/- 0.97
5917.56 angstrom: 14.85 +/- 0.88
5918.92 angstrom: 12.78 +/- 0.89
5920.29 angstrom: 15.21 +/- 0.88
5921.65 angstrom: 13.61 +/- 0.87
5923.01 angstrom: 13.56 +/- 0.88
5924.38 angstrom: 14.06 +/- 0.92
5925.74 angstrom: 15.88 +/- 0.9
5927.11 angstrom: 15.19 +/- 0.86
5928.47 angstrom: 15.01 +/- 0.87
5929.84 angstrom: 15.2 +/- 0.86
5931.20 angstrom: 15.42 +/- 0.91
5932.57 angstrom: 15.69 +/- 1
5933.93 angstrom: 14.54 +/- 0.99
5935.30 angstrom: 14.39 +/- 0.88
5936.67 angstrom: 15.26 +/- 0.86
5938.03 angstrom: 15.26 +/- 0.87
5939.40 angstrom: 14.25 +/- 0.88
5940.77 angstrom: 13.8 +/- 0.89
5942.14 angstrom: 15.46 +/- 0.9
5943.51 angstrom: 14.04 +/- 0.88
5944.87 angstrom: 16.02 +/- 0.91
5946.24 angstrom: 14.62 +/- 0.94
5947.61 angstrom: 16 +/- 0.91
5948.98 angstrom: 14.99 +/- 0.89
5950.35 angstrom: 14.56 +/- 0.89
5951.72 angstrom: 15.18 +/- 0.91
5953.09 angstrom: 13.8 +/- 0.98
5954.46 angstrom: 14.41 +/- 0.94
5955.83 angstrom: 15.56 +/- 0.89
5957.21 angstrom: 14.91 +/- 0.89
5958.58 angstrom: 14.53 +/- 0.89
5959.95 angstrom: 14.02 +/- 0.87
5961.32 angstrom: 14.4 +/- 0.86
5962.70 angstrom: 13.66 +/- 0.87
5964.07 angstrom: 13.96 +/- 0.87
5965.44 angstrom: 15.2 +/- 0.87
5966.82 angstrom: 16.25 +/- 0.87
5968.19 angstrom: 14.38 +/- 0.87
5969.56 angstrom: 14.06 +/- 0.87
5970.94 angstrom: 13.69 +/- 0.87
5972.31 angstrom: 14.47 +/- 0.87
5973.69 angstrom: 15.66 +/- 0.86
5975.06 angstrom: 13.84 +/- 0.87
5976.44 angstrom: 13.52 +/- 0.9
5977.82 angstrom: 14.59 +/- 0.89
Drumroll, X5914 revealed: 1.0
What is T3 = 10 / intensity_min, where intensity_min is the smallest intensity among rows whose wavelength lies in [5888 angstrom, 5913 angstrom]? 0.85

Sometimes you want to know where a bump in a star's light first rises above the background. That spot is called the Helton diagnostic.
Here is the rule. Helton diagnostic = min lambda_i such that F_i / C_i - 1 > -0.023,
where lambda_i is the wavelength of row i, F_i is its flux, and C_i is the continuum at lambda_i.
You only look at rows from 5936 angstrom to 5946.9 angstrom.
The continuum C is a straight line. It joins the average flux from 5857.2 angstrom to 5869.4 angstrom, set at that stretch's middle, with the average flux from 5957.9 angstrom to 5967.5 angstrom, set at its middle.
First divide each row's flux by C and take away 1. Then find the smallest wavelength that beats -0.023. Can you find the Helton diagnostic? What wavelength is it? 5936.67 angstrom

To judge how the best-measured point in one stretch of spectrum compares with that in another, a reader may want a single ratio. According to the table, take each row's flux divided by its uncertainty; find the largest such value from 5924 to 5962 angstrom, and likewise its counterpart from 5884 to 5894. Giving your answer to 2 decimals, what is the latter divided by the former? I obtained 0.91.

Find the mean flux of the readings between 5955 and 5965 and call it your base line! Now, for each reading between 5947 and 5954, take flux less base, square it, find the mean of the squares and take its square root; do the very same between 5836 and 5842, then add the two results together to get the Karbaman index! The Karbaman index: 1.5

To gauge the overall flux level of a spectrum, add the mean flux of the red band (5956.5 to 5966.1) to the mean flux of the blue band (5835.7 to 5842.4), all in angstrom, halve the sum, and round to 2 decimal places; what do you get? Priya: 14.32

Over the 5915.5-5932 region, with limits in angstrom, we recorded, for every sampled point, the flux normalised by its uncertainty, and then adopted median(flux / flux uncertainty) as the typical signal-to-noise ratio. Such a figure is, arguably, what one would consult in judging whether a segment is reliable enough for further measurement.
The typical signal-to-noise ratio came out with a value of 16.9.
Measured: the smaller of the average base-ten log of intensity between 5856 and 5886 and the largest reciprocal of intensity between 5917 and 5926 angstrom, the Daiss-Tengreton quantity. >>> 0.0782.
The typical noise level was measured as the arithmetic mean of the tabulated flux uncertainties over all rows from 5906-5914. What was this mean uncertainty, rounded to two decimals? 0.88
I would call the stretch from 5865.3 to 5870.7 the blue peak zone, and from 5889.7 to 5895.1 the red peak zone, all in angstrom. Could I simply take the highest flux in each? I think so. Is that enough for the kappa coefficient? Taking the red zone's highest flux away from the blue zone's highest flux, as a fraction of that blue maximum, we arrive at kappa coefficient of 0.11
